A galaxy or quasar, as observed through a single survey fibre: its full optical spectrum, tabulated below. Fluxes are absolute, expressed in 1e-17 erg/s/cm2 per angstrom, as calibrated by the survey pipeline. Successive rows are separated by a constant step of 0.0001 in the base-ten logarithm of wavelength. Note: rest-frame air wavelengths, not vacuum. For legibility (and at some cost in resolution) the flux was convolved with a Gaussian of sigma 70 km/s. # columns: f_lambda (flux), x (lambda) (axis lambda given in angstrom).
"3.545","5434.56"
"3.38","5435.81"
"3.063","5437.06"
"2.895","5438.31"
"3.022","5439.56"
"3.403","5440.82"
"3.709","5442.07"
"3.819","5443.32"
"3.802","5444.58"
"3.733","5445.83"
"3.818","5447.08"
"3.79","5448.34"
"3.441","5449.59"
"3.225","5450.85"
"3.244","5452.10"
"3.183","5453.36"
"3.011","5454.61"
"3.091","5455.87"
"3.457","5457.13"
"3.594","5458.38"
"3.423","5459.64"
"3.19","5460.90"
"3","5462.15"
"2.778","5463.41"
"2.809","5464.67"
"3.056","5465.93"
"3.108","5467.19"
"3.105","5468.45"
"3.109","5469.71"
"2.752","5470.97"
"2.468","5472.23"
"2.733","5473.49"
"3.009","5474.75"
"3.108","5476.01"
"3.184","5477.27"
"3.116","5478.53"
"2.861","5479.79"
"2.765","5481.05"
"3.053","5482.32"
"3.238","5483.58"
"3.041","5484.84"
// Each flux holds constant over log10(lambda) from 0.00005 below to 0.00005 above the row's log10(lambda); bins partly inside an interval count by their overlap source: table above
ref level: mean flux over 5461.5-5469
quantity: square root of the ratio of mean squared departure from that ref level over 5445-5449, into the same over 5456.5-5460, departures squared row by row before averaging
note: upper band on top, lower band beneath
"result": 0.65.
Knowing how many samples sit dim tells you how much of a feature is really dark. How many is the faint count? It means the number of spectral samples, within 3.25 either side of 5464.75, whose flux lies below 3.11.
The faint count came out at 5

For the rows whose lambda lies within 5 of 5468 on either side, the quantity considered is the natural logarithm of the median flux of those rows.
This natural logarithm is 1.08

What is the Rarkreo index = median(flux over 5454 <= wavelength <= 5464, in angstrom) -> 3.14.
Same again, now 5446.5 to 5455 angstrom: 3.24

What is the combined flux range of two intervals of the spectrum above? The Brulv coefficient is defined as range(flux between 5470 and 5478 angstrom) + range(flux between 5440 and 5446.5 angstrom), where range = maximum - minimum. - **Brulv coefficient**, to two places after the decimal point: 1.13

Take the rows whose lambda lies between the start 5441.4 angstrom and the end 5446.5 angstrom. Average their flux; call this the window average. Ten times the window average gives 38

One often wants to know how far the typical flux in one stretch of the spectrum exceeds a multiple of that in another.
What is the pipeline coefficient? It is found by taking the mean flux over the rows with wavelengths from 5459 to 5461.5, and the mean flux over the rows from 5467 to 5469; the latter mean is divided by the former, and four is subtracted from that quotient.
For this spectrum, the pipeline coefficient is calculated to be -3.06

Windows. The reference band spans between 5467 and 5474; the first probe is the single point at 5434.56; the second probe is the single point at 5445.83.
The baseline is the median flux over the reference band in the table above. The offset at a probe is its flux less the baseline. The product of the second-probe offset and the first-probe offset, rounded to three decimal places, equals 0.496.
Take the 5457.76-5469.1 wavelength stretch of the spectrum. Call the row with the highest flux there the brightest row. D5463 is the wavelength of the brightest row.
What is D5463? 5458.38 angstrom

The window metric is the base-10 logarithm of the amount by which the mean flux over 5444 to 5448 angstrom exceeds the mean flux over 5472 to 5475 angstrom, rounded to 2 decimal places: 0.02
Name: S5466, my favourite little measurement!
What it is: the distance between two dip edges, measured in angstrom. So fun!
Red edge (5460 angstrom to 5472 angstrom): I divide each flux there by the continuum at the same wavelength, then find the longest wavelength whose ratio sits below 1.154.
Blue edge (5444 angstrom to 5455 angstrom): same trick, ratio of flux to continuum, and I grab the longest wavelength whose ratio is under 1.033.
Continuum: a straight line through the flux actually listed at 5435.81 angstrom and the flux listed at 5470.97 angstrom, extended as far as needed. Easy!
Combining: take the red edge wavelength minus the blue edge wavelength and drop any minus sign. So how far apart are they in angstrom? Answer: 16.4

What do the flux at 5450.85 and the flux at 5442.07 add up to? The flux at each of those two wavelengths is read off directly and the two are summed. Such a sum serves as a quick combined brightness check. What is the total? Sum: 6.9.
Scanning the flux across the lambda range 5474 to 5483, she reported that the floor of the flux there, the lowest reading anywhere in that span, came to 2.765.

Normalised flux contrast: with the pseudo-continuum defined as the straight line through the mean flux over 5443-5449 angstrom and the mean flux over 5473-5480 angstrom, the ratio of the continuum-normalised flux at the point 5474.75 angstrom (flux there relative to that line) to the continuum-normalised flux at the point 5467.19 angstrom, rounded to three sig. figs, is 1.03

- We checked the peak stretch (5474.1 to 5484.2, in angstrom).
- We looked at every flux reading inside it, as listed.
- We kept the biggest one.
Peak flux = 3.238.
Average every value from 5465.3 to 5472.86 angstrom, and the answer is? 2.9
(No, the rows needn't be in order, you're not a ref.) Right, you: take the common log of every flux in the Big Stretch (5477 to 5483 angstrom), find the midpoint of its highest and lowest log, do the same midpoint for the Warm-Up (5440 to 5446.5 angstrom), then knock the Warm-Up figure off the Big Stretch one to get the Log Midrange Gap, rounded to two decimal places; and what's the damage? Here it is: -0.08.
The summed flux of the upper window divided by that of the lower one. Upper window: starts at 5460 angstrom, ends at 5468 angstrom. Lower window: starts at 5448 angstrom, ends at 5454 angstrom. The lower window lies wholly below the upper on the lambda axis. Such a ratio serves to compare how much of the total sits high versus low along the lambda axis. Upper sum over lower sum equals 1.1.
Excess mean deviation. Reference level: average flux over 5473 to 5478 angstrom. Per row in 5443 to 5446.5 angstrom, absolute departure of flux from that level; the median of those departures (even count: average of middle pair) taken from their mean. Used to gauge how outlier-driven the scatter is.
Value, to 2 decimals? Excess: -0.02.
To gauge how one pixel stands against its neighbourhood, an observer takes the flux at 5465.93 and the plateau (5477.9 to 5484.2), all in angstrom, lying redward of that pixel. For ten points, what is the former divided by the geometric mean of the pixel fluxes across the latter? 1.02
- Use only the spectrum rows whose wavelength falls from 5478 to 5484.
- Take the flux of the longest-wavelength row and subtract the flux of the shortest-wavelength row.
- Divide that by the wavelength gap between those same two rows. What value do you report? 0.02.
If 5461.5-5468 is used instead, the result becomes 0.02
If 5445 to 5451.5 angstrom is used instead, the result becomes -0.10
